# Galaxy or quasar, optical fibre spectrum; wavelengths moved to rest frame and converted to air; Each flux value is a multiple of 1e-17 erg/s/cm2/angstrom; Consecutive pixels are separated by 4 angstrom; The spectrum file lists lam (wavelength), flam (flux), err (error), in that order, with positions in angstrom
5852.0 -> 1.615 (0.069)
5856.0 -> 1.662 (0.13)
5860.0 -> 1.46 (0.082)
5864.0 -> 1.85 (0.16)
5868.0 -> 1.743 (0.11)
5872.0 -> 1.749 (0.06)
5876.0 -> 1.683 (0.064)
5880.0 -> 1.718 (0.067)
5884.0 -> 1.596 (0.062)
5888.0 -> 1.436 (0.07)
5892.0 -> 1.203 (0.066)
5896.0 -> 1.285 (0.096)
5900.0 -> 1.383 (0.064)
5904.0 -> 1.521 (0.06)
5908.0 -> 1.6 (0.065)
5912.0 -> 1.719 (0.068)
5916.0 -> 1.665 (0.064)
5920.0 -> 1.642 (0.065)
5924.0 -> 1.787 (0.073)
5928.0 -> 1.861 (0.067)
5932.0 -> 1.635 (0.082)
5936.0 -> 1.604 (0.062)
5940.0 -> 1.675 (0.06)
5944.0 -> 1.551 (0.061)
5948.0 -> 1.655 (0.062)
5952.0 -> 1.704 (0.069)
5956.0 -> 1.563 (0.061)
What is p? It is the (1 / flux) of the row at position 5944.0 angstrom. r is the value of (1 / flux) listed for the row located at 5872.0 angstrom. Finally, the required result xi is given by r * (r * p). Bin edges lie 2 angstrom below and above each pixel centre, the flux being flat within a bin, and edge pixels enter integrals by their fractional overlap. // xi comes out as 0.21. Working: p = 0.645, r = 0.57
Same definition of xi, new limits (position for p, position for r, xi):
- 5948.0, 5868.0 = 0.20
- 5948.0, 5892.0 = 0.42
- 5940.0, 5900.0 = 0.31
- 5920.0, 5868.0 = 0.20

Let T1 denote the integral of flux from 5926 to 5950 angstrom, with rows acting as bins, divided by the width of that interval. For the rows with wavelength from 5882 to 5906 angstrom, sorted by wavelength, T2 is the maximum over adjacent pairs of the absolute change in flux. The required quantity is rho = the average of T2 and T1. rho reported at 0.95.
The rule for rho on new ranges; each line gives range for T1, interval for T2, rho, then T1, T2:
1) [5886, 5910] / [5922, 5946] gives 0.82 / 1.40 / 0.226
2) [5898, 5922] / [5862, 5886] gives 0.86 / 1.59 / 0.122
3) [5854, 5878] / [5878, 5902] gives 0.96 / 1.69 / 0.233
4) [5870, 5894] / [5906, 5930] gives 0.85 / 1.56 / 0.145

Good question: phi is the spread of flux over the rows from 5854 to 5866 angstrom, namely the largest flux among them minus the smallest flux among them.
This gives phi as 0.39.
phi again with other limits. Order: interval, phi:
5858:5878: 0.39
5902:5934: 0.34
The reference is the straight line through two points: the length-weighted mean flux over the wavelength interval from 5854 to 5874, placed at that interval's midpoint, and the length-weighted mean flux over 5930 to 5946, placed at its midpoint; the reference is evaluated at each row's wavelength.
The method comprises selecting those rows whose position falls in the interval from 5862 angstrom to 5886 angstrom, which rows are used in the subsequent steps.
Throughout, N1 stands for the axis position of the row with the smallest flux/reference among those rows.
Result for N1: 5884.0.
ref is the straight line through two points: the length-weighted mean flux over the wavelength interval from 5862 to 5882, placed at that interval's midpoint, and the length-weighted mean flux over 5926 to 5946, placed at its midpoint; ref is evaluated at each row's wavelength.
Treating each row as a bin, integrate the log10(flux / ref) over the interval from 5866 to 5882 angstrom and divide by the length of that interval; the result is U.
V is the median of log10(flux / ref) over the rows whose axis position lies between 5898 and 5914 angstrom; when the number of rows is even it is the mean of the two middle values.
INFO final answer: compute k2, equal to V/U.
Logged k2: 6.7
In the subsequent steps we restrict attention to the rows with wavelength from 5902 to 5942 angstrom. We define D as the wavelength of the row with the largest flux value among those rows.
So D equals 5928.0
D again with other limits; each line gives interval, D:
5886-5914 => 5912.0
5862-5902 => 5864.0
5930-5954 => 5952.0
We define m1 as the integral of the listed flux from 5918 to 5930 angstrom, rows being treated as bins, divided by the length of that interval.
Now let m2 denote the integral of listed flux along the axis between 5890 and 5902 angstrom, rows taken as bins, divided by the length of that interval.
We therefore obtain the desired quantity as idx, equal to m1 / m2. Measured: 1.37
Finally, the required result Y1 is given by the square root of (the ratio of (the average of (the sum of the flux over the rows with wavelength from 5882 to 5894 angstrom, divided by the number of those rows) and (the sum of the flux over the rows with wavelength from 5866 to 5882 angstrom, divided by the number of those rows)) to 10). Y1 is 0.396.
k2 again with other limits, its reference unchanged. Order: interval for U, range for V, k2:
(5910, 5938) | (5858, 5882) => -0.8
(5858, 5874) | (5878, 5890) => 2.3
